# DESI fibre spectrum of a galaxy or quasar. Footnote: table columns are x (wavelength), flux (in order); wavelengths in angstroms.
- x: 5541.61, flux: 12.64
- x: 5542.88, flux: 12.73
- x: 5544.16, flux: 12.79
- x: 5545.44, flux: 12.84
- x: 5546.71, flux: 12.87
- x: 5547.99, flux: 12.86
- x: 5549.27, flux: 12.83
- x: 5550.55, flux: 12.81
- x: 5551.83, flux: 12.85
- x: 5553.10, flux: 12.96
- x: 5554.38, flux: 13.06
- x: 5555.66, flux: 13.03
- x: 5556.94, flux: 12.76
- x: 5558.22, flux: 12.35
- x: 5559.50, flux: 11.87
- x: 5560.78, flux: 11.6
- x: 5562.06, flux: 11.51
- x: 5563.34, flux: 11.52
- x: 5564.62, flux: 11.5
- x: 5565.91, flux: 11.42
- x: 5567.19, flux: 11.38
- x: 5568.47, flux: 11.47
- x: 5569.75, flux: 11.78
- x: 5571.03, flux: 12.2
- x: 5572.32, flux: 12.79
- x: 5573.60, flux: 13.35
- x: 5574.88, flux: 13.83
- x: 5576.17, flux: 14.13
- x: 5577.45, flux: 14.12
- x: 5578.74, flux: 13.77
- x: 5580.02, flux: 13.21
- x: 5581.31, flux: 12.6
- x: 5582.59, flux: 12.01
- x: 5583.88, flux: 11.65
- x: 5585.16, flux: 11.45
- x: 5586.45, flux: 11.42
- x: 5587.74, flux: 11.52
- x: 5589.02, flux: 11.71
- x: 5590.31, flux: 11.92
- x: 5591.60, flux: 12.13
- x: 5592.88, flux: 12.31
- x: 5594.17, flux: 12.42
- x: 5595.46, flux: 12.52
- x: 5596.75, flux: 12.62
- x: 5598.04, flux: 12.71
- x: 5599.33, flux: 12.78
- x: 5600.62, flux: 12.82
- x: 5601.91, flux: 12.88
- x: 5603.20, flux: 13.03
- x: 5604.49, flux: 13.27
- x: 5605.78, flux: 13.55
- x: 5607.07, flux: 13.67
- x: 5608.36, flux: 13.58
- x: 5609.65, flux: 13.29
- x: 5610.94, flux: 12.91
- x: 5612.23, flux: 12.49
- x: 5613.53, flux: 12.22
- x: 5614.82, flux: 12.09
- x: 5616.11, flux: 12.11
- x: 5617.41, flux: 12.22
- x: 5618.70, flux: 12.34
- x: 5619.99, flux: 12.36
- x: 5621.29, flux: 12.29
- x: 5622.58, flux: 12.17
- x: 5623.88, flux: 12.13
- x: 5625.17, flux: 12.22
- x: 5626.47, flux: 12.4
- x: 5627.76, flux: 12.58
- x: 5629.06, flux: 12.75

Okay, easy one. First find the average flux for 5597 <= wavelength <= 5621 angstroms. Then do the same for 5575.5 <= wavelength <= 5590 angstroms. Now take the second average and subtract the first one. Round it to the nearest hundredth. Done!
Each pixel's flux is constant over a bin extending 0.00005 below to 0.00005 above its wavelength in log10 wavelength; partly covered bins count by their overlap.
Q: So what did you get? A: -0.29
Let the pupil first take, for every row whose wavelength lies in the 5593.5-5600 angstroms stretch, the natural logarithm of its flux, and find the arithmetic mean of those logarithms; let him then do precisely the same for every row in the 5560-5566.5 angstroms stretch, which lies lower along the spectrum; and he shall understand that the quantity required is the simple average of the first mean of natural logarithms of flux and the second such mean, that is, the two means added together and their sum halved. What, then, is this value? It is 2.49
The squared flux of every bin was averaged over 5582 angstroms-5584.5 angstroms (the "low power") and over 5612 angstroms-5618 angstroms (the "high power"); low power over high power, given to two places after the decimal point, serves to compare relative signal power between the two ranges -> 0.94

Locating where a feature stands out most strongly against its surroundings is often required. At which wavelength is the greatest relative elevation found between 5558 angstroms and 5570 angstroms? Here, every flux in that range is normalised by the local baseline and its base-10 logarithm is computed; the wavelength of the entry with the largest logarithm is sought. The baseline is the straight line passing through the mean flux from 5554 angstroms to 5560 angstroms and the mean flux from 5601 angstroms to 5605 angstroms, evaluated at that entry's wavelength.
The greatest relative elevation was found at 5558.22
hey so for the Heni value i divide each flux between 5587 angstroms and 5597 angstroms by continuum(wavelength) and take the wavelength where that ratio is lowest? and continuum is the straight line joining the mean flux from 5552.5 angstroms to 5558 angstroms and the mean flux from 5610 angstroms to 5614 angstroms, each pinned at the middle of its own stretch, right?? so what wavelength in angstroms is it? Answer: 5587.74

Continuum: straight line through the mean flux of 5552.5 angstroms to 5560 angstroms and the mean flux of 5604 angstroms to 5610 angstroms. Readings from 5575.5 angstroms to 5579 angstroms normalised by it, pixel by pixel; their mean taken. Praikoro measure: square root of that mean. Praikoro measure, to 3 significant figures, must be 1.04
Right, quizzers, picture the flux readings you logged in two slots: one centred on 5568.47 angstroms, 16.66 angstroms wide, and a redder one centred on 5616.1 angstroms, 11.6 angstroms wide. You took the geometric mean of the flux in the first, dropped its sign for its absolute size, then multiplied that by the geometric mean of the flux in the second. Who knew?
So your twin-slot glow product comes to 150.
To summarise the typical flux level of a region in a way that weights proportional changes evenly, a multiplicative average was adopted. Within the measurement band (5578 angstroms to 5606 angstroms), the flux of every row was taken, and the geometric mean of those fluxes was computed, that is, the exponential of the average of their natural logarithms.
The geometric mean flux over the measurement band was 12.5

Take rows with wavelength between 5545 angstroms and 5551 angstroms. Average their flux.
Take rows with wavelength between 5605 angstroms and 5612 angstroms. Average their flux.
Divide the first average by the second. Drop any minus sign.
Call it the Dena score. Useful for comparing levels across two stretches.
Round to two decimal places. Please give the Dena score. 0.96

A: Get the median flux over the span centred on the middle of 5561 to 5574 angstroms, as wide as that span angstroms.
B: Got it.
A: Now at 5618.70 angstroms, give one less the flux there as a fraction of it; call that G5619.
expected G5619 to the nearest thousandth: -0.072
